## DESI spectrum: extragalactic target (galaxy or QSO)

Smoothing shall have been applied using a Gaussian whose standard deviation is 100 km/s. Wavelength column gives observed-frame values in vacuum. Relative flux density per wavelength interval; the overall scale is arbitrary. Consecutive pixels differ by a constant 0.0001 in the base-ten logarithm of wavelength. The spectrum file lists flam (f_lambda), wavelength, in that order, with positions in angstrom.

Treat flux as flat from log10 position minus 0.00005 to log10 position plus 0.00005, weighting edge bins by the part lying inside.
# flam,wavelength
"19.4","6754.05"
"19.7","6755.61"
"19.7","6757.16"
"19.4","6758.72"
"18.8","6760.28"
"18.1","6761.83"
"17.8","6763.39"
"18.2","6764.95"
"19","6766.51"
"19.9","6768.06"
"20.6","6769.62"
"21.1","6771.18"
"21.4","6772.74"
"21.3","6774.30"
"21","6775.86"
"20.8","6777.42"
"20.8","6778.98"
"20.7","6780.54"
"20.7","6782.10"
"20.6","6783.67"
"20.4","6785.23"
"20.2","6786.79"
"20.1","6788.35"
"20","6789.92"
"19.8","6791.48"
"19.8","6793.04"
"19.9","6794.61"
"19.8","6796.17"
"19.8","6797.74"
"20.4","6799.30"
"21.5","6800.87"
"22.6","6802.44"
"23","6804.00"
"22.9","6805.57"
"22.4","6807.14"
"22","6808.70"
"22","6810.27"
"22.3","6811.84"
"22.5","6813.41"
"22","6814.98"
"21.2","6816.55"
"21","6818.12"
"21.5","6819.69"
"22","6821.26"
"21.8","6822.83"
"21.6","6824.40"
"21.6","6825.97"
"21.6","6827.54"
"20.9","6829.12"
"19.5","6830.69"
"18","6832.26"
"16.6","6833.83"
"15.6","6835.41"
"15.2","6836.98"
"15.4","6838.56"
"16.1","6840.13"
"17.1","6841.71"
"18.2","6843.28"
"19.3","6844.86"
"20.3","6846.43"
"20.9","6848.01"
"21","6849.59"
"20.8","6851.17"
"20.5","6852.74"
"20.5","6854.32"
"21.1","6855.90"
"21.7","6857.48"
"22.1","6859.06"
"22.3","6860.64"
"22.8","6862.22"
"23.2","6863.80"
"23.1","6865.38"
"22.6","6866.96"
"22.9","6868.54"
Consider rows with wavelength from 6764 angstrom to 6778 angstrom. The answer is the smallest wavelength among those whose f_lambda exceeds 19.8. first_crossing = 6768.06 angstrom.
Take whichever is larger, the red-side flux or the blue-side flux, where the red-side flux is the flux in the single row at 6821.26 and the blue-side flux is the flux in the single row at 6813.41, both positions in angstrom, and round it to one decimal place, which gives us 22.5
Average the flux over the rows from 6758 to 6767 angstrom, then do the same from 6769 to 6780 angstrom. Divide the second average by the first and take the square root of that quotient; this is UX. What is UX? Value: 1.06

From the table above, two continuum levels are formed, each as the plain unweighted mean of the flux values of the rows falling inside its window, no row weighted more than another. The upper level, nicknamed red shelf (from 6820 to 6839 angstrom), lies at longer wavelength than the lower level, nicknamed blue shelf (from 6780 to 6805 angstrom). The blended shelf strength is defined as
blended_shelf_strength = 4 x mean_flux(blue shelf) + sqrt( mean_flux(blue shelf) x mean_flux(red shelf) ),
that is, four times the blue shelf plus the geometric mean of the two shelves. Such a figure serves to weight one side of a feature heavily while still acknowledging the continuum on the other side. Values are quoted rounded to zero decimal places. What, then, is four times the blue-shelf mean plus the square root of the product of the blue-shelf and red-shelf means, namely 102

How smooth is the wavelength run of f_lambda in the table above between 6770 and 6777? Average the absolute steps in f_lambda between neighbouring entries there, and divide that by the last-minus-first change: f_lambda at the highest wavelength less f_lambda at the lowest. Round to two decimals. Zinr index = -2.33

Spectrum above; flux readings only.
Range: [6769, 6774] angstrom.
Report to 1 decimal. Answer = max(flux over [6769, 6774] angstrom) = 21.4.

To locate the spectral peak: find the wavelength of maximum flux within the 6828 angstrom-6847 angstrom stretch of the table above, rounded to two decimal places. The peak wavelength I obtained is 6829.12 angstrom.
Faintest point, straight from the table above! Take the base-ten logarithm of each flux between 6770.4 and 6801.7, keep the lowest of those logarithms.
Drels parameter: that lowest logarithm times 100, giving 130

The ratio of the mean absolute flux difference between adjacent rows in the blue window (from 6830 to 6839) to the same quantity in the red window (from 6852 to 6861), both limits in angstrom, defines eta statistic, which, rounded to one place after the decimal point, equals 2.5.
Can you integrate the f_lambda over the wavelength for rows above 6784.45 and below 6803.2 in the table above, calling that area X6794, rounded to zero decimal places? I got 382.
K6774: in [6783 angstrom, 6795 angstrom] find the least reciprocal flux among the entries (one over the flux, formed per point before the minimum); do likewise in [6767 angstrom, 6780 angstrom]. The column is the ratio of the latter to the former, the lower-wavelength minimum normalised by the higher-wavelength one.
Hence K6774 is 0.96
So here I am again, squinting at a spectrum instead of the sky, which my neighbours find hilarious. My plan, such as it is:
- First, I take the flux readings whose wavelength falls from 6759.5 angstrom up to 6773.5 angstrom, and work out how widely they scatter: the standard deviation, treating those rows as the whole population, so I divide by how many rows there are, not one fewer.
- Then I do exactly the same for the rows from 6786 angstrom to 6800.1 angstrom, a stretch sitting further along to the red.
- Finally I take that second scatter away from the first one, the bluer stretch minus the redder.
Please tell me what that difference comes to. 1.08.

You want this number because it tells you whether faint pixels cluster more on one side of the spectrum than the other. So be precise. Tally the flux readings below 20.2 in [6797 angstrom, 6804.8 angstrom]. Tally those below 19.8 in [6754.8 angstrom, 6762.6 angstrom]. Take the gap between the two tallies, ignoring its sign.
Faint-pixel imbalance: 4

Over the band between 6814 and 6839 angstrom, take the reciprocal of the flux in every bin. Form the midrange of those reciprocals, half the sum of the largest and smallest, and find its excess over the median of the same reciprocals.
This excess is 0.0082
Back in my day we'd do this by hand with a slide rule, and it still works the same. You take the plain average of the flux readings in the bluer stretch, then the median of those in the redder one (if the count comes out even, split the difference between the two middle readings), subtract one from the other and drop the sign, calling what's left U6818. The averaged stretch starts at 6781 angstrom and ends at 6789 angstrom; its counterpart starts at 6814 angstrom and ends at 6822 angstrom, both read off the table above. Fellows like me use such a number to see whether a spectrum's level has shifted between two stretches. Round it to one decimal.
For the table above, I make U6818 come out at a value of 1.1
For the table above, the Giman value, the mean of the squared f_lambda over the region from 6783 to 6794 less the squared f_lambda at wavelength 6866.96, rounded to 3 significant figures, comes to -106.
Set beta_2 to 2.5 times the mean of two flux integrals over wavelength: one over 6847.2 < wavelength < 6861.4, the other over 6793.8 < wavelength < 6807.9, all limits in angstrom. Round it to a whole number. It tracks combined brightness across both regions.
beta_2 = 753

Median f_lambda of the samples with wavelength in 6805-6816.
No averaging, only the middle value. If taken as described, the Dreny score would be 22.3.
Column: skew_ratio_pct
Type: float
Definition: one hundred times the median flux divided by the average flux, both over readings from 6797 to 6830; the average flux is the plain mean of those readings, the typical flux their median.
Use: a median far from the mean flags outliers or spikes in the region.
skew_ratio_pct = 100.3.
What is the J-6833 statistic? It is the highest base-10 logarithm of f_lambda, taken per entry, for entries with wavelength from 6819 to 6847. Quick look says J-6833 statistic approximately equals 1.34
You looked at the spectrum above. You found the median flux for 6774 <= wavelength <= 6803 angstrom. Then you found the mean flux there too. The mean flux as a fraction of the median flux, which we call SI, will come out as 1.01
